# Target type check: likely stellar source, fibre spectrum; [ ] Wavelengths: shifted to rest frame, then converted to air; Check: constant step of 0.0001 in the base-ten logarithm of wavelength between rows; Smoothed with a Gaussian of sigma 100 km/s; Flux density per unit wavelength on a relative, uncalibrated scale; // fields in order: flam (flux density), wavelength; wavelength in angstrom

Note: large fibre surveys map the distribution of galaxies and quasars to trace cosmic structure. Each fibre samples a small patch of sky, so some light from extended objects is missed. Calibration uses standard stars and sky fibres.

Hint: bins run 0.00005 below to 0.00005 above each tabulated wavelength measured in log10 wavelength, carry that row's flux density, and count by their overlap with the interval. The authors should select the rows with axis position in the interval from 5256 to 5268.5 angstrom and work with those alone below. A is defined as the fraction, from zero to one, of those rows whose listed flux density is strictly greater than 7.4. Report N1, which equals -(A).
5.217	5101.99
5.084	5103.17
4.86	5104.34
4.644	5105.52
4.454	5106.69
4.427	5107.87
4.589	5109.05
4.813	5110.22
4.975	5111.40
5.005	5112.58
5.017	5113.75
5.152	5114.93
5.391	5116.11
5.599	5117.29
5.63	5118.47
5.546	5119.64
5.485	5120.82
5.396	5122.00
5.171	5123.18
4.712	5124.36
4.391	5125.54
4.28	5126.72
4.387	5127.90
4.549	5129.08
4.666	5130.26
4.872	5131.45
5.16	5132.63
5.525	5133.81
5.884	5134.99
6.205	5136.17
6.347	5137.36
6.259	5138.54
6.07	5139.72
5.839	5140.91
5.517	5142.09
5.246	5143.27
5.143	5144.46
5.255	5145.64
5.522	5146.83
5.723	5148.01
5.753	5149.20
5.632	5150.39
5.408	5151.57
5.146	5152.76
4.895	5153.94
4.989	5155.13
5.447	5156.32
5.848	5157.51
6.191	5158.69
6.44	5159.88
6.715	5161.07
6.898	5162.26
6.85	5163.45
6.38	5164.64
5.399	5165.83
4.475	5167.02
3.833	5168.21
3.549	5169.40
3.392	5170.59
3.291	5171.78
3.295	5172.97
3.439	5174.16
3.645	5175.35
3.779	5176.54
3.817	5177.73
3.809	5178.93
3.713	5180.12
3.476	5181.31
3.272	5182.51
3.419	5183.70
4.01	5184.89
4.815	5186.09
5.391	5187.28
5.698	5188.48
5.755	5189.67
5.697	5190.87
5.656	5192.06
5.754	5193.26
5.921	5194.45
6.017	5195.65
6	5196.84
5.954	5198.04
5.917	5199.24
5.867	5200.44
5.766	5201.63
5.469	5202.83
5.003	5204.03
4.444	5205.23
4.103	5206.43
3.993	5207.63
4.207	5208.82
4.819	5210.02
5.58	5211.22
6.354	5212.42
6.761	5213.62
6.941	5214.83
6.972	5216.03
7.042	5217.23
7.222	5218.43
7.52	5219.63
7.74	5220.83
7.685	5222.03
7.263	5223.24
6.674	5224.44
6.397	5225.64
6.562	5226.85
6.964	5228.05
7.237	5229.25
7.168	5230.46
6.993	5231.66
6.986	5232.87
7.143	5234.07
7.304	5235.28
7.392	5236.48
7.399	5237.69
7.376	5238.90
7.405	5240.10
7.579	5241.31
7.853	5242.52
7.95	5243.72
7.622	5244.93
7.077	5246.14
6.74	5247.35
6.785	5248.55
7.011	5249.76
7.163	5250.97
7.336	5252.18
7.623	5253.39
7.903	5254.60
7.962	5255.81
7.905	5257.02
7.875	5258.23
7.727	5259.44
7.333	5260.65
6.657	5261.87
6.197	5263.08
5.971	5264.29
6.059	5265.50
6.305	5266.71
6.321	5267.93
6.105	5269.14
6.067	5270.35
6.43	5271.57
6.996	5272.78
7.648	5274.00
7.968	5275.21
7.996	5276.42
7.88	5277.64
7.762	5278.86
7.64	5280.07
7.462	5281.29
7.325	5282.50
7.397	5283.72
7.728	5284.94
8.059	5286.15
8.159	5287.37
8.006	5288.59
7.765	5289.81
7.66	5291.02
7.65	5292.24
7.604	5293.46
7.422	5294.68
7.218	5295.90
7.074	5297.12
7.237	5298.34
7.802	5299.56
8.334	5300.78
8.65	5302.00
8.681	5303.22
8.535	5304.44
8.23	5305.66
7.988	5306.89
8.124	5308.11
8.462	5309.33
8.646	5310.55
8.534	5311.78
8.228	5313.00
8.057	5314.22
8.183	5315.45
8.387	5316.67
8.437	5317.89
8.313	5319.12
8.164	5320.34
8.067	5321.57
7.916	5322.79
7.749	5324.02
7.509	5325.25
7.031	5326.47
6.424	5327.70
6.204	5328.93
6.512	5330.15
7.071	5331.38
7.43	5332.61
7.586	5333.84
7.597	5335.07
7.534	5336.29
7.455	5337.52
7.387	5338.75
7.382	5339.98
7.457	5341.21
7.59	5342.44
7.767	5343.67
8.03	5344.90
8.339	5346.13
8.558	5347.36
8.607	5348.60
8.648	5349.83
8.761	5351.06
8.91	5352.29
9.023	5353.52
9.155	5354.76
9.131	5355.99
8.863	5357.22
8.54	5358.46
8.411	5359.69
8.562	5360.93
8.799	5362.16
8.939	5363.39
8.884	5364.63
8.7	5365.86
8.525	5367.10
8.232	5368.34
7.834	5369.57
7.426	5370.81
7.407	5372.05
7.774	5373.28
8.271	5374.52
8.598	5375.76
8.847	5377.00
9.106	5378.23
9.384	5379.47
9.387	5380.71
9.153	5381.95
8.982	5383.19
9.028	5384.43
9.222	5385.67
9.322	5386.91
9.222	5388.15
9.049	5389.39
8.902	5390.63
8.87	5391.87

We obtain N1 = -0.3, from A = 0.3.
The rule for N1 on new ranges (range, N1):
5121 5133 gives 0.0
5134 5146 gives 0.0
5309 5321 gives -1.0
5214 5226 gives -0.3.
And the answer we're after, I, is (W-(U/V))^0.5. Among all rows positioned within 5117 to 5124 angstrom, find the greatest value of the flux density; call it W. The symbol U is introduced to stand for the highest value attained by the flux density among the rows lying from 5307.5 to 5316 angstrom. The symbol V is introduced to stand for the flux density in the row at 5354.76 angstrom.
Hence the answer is 2.16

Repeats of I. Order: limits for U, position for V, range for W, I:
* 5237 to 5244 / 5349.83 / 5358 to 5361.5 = 2.76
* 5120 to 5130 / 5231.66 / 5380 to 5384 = 2.93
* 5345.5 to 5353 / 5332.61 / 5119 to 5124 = 2.08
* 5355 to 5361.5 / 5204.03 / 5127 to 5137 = 2.09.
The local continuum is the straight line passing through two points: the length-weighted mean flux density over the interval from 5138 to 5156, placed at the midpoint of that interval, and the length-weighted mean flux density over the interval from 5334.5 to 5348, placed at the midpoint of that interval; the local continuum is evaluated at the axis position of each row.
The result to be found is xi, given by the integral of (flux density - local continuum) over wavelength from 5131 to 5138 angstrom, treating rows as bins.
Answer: 2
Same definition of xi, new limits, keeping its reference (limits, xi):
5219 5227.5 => 6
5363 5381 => 7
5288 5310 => 15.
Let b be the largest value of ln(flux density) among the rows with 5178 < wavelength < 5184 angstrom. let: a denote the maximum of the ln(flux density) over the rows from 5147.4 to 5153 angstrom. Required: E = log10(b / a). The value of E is -0.12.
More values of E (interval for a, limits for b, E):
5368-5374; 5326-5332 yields -0.03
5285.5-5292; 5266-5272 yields -0.05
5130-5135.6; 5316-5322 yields 0.08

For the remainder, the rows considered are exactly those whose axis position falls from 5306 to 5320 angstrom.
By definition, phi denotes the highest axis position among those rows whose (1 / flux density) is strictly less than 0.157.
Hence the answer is 5319.12 angstrom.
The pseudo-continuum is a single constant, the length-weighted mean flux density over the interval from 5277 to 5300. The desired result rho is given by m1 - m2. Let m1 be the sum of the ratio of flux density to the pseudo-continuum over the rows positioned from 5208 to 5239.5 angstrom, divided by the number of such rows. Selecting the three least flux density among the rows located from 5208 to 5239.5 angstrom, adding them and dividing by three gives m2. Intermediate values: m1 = 0.90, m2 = 4.9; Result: -4.0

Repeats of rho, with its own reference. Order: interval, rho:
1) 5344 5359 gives -7.2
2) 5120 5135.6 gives -3.7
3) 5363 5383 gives -6.4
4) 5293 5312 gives -6.1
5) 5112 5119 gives -4.4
